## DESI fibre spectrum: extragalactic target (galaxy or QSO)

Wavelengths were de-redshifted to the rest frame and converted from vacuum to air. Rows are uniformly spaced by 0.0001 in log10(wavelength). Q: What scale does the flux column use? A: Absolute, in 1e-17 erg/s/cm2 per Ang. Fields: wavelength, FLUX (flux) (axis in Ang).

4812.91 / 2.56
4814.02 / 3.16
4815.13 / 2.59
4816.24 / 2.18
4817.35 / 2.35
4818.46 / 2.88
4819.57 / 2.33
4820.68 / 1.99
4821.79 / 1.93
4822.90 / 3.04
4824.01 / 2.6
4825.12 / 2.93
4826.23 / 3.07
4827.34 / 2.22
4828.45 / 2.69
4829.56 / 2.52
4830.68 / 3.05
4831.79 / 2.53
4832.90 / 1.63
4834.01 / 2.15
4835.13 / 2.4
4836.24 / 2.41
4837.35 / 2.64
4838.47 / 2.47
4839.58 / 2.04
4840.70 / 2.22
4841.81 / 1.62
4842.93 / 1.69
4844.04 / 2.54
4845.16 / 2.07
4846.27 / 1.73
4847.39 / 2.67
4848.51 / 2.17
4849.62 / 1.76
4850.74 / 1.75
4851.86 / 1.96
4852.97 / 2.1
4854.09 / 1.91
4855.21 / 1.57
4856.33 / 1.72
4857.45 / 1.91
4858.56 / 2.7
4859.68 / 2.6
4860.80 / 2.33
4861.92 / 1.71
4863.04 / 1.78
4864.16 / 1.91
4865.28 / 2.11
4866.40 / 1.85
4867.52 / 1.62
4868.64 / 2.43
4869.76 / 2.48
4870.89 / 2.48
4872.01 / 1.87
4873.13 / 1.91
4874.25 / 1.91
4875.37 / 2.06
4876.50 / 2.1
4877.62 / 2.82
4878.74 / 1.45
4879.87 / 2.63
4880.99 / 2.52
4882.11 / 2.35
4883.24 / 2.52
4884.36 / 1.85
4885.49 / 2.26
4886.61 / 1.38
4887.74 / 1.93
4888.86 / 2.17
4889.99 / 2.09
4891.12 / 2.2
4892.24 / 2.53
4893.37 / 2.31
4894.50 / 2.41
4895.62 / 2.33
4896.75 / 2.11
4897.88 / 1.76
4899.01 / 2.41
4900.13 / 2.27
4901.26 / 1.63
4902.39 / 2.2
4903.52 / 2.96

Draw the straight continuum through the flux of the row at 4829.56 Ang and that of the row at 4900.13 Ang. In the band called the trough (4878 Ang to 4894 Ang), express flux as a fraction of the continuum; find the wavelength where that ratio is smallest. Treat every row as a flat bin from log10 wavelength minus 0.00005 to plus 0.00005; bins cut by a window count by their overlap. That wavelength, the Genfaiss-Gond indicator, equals 4886.61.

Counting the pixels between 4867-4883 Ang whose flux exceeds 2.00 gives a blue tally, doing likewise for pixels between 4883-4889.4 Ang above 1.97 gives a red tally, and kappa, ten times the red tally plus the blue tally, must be 39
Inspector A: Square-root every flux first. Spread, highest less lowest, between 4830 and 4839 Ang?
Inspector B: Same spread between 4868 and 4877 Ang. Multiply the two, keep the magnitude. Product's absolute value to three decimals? 0.097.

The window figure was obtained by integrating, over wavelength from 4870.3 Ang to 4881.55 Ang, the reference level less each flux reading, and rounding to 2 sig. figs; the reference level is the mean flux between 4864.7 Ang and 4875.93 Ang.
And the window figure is -1.2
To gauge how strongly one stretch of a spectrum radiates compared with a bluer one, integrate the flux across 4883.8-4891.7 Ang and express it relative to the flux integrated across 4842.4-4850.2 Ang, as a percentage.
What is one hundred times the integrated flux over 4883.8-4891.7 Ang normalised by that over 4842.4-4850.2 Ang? 96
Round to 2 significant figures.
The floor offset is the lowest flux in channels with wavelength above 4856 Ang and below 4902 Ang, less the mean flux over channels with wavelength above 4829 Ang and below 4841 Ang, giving -0.99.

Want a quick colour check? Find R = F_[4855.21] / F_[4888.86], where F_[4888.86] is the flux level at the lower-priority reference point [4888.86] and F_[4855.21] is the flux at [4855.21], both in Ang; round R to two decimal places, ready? 0.72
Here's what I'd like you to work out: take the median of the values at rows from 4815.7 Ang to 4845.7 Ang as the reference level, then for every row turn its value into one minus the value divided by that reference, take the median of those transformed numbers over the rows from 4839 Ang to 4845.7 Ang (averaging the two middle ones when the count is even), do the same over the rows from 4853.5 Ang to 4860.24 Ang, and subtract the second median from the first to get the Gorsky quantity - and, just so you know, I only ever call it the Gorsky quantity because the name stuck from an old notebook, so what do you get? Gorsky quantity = -0.06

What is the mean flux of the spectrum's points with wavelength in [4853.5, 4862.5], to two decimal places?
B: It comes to 2.06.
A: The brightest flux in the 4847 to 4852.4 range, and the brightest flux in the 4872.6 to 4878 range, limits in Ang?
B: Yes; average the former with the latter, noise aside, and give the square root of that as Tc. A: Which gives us 1.66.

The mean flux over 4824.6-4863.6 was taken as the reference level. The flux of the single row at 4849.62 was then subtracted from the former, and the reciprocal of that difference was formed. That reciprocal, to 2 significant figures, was 2.2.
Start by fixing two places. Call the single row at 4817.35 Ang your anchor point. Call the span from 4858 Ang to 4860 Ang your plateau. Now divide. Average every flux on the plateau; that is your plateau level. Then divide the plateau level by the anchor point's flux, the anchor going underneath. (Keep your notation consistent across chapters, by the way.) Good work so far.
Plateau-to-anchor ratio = 1.13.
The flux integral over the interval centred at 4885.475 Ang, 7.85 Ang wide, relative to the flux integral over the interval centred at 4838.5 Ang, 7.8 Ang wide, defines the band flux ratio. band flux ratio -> 0.92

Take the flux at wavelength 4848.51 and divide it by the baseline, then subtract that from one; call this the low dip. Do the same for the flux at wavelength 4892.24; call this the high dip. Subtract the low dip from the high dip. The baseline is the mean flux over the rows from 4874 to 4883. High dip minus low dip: -0.16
